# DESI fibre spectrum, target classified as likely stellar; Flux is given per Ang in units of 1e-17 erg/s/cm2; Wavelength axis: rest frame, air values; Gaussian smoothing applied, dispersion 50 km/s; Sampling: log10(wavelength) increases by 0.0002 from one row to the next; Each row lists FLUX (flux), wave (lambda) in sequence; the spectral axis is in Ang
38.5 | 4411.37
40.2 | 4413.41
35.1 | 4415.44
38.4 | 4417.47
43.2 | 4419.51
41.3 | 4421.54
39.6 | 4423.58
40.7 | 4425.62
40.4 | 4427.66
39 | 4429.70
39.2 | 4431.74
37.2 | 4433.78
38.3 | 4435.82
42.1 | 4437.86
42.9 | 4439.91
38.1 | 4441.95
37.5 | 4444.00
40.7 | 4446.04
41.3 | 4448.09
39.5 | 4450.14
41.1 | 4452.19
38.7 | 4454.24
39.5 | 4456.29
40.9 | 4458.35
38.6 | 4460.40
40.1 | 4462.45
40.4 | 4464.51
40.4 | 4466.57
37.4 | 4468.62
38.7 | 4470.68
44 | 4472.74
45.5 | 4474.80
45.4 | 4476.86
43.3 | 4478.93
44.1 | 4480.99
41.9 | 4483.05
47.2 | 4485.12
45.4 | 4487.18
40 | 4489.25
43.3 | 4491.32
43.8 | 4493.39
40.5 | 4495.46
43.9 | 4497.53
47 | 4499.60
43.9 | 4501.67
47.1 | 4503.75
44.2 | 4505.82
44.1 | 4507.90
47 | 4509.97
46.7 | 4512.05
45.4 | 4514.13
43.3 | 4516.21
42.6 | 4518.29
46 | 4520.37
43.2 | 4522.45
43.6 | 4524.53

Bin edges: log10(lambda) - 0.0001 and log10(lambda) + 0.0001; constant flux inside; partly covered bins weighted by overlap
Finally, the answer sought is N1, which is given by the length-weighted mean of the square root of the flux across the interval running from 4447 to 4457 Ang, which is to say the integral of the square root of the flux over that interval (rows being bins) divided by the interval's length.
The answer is 6.33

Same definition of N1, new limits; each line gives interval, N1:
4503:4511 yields 6.75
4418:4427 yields 6.40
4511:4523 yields 6.68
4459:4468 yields 6.31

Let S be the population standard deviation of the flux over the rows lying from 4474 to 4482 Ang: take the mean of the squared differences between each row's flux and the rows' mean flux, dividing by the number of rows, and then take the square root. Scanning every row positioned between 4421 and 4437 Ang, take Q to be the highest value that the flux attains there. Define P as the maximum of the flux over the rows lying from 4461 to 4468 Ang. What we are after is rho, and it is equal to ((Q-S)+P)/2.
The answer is 40.4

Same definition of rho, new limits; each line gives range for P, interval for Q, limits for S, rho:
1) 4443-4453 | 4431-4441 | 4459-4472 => 41.5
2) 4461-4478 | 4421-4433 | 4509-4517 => 42.7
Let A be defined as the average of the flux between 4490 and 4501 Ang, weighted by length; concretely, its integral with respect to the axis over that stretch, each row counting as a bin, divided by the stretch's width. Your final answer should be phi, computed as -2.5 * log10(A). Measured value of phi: -4.10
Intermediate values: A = 44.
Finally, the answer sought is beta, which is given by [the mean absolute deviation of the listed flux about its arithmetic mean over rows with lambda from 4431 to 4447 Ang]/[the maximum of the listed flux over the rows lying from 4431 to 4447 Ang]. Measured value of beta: 0.042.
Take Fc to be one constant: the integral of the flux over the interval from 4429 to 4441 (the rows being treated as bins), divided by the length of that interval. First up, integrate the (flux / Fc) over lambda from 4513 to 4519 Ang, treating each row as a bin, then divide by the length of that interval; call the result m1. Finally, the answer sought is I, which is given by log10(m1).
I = 0.042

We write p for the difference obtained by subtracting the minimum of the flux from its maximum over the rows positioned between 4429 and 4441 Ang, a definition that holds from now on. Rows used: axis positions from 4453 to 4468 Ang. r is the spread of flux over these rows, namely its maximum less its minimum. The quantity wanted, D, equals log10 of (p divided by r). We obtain 0.4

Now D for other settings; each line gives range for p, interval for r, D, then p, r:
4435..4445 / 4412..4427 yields -0.2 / 5.4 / 8.1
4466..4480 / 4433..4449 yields 0.2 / 8.1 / 5.7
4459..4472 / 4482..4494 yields -0.4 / 3.0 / 7.2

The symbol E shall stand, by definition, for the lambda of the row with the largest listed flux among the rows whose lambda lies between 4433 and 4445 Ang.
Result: 4439.91 Ang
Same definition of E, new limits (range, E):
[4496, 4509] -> 4503.75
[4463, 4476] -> 4474.80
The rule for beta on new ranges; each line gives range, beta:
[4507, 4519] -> 0.032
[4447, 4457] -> 0.023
